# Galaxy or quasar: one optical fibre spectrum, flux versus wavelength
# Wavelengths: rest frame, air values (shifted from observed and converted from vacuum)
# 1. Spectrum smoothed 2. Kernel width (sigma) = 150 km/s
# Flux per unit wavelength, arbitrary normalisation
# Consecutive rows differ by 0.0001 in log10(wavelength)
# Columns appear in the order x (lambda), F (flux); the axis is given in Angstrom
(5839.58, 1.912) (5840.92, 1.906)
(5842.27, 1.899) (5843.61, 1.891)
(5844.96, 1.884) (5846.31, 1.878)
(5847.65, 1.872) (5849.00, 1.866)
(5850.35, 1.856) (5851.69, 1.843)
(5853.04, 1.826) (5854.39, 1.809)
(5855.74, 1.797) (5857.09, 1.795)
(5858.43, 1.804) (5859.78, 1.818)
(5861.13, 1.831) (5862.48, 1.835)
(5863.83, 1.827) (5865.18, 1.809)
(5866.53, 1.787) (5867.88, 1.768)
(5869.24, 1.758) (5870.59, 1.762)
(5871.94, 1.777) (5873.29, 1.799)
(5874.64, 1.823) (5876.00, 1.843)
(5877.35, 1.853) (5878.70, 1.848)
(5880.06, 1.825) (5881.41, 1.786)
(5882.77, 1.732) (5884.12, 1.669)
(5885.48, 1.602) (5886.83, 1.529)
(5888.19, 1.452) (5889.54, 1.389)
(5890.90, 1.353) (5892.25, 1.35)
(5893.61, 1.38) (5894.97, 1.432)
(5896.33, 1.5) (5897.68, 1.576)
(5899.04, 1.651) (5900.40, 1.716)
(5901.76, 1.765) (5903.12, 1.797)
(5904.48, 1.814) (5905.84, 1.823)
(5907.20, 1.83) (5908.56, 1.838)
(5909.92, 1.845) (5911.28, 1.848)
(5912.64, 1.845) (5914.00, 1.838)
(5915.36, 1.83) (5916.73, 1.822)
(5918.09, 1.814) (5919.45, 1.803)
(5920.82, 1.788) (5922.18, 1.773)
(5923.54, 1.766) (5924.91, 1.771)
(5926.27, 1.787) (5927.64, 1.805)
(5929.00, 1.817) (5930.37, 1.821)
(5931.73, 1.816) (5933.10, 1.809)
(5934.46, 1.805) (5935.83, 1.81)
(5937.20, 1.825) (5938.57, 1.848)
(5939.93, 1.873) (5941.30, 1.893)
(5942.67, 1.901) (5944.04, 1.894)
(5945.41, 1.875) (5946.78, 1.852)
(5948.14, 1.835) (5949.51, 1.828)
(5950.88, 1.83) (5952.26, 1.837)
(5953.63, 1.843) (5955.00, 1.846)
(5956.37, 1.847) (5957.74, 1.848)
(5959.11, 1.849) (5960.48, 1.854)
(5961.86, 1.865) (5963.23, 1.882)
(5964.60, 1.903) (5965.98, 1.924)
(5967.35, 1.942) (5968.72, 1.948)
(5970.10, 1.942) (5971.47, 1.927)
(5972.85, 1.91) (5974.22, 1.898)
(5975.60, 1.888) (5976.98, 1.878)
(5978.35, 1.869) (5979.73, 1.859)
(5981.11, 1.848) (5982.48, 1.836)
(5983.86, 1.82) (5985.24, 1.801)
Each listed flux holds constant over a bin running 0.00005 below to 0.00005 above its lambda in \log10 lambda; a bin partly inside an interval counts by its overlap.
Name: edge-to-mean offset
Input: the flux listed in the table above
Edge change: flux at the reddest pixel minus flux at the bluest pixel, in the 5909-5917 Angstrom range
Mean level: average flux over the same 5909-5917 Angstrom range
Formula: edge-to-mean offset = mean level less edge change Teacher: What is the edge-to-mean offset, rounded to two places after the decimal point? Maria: 1.86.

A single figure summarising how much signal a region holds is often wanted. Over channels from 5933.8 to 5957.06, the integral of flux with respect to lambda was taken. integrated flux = 43.0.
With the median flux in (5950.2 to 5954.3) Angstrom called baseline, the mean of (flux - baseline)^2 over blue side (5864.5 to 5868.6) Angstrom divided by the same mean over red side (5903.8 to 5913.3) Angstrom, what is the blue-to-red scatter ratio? 18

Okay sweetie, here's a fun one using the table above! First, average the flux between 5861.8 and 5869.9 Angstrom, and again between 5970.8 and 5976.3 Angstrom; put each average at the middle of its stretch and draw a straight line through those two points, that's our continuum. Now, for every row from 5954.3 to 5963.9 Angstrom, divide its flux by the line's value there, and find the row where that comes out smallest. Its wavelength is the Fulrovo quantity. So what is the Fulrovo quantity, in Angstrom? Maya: 5959.11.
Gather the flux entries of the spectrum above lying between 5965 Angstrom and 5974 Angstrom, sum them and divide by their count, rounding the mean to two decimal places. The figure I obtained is 1.93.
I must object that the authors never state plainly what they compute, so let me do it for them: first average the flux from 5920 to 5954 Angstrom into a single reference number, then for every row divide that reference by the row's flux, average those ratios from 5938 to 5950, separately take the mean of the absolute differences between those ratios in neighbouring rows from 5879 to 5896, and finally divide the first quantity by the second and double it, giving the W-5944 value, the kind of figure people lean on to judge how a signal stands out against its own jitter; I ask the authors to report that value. 50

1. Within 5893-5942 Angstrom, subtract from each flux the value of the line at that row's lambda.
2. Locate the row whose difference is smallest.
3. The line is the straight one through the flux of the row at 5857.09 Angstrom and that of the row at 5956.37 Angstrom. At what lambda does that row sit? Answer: 5893.61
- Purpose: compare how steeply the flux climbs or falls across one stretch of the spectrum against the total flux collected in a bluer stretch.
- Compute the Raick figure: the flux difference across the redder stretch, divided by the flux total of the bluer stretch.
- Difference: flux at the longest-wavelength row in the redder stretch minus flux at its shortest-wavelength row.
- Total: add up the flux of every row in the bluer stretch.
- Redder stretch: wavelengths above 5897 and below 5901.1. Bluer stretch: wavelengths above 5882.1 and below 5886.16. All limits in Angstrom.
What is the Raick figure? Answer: 0.028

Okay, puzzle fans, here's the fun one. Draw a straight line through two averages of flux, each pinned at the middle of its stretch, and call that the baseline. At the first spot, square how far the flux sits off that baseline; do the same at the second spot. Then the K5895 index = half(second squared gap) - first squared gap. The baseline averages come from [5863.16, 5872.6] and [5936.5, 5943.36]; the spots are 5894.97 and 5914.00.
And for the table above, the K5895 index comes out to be -0.15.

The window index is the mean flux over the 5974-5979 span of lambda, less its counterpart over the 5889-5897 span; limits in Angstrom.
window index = 0.48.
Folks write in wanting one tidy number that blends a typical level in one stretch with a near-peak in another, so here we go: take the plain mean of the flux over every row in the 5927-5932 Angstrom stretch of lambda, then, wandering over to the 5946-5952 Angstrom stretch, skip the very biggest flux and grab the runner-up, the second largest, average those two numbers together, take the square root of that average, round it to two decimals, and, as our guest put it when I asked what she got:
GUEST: 1.35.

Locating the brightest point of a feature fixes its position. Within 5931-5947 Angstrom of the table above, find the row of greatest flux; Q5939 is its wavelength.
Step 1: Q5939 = 5942.67 Angstrom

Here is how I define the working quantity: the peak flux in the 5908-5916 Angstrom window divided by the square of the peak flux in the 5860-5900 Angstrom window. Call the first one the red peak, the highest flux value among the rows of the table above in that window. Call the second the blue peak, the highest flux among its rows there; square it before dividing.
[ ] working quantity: 0.538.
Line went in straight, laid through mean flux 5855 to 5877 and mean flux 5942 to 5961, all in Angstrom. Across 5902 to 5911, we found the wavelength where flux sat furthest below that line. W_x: 5903.12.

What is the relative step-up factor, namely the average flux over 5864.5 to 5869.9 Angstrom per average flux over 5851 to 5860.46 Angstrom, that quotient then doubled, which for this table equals 2.0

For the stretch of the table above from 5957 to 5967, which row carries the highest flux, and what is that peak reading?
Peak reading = 1.924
